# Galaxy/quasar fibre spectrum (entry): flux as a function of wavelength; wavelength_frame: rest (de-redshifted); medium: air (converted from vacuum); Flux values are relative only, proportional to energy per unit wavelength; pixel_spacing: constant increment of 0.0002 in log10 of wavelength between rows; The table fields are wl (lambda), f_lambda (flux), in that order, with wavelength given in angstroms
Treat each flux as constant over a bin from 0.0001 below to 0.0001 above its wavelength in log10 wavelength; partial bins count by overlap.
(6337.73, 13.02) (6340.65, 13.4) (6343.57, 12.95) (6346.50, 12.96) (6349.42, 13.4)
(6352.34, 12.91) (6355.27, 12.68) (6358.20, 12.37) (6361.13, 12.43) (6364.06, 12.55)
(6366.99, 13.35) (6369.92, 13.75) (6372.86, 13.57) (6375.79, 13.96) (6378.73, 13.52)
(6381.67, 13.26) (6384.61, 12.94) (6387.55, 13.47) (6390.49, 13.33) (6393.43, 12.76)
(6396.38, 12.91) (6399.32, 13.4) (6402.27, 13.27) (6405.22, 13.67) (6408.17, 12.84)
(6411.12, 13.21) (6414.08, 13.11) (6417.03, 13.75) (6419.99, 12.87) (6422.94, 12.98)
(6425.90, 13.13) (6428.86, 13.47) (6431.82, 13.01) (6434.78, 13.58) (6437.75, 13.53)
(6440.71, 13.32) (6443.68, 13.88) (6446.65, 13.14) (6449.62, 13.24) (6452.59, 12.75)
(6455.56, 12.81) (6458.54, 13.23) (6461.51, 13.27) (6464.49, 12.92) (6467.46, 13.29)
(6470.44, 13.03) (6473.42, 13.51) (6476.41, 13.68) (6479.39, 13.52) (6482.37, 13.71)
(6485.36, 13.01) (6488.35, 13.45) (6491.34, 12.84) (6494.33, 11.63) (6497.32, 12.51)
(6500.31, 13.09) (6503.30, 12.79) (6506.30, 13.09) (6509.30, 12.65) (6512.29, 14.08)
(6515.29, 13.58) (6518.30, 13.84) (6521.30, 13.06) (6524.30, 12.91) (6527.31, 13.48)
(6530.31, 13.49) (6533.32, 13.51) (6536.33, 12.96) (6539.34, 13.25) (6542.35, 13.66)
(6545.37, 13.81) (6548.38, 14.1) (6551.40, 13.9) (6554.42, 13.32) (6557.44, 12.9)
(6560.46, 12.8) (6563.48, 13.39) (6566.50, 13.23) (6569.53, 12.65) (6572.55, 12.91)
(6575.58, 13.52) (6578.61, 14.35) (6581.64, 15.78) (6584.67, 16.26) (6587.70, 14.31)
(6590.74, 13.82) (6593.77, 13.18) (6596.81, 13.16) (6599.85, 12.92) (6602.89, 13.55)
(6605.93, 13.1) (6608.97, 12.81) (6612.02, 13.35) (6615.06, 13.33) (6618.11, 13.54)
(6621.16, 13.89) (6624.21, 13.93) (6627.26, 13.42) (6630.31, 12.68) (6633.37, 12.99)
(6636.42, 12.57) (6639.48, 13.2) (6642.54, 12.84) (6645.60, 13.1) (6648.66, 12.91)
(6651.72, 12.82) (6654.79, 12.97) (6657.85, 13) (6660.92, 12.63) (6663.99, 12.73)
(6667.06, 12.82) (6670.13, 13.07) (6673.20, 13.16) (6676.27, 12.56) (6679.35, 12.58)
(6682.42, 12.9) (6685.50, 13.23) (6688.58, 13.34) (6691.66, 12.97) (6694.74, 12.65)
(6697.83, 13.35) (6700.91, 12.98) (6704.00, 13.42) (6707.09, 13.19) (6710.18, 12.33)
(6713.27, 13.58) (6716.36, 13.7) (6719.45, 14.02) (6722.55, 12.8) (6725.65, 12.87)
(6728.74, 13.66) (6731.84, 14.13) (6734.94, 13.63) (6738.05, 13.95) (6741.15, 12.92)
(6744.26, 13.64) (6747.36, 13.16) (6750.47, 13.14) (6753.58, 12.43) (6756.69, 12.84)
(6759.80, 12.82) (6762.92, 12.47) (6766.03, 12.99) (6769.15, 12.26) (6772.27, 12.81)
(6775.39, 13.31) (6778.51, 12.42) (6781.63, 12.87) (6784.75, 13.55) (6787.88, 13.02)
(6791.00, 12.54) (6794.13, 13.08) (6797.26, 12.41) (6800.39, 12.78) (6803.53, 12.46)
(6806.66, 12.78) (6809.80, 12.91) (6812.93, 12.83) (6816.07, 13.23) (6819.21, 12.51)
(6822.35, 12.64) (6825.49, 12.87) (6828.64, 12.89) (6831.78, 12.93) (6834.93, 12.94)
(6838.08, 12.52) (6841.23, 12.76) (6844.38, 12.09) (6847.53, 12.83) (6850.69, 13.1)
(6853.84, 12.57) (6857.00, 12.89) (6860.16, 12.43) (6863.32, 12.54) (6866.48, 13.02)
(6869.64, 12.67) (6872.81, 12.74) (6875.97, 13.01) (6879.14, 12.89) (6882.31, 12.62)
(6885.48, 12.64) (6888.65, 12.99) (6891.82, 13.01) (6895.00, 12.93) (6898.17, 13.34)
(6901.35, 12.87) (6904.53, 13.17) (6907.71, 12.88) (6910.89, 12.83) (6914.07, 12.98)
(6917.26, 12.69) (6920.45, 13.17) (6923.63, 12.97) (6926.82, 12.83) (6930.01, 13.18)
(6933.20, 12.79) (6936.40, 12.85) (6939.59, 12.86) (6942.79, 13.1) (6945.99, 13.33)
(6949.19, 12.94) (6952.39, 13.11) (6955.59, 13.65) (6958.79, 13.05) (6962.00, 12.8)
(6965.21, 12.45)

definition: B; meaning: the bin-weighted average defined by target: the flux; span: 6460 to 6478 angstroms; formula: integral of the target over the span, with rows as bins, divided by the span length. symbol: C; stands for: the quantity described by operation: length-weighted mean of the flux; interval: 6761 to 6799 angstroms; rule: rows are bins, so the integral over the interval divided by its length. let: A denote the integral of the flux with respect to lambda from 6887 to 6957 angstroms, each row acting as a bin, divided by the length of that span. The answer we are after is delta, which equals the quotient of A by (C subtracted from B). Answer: 27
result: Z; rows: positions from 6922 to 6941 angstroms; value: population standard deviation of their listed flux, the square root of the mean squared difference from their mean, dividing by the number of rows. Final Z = 0.13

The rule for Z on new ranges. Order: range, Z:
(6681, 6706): 0.25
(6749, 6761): 0.25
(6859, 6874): 0.20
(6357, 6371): 0.56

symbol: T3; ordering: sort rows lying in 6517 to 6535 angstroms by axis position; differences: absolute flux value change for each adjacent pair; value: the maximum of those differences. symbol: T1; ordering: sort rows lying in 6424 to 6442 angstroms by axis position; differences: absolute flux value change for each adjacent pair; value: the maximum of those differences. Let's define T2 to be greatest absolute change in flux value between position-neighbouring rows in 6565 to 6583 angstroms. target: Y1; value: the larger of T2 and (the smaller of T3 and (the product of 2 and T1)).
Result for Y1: 1.4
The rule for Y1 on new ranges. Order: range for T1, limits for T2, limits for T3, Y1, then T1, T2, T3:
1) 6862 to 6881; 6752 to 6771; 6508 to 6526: 1.0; 0.48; 0.73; 1.43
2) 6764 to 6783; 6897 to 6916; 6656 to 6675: 0.5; 0.89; 0.47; 0.37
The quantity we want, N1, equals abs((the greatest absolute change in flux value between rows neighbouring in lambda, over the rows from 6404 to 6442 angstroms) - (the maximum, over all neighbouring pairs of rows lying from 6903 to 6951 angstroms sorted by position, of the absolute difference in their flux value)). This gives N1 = 0.40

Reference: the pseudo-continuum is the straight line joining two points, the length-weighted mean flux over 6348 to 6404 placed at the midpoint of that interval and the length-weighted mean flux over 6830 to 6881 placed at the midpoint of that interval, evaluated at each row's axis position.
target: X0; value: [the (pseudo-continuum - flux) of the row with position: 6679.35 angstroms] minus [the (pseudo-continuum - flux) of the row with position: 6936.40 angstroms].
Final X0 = 0.5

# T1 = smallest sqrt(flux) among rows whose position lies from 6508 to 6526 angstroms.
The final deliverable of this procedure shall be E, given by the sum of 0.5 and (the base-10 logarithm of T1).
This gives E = 1.05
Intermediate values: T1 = 3.56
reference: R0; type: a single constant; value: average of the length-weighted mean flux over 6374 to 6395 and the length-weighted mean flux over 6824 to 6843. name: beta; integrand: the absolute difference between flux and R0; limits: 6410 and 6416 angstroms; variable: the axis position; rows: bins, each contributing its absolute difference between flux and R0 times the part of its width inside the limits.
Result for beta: 0.8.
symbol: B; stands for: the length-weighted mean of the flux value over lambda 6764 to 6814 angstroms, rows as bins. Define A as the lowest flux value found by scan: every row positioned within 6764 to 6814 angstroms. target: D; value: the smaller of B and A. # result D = 12.3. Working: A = 12.26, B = 12.8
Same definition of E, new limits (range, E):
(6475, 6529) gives 1.03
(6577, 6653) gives 1.05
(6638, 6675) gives 1.05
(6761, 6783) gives 1.04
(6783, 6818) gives 1.05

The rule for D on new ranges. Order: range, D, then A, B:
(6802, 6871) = 12.1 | 12.09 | 12.7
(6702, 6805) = 12.3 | 12.26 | 13.1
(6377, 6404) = 12.8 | 12.76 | 13.2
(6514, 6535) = 12.9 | 12.91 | 13.4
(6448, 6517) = 11.6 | 11.63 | 13.1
